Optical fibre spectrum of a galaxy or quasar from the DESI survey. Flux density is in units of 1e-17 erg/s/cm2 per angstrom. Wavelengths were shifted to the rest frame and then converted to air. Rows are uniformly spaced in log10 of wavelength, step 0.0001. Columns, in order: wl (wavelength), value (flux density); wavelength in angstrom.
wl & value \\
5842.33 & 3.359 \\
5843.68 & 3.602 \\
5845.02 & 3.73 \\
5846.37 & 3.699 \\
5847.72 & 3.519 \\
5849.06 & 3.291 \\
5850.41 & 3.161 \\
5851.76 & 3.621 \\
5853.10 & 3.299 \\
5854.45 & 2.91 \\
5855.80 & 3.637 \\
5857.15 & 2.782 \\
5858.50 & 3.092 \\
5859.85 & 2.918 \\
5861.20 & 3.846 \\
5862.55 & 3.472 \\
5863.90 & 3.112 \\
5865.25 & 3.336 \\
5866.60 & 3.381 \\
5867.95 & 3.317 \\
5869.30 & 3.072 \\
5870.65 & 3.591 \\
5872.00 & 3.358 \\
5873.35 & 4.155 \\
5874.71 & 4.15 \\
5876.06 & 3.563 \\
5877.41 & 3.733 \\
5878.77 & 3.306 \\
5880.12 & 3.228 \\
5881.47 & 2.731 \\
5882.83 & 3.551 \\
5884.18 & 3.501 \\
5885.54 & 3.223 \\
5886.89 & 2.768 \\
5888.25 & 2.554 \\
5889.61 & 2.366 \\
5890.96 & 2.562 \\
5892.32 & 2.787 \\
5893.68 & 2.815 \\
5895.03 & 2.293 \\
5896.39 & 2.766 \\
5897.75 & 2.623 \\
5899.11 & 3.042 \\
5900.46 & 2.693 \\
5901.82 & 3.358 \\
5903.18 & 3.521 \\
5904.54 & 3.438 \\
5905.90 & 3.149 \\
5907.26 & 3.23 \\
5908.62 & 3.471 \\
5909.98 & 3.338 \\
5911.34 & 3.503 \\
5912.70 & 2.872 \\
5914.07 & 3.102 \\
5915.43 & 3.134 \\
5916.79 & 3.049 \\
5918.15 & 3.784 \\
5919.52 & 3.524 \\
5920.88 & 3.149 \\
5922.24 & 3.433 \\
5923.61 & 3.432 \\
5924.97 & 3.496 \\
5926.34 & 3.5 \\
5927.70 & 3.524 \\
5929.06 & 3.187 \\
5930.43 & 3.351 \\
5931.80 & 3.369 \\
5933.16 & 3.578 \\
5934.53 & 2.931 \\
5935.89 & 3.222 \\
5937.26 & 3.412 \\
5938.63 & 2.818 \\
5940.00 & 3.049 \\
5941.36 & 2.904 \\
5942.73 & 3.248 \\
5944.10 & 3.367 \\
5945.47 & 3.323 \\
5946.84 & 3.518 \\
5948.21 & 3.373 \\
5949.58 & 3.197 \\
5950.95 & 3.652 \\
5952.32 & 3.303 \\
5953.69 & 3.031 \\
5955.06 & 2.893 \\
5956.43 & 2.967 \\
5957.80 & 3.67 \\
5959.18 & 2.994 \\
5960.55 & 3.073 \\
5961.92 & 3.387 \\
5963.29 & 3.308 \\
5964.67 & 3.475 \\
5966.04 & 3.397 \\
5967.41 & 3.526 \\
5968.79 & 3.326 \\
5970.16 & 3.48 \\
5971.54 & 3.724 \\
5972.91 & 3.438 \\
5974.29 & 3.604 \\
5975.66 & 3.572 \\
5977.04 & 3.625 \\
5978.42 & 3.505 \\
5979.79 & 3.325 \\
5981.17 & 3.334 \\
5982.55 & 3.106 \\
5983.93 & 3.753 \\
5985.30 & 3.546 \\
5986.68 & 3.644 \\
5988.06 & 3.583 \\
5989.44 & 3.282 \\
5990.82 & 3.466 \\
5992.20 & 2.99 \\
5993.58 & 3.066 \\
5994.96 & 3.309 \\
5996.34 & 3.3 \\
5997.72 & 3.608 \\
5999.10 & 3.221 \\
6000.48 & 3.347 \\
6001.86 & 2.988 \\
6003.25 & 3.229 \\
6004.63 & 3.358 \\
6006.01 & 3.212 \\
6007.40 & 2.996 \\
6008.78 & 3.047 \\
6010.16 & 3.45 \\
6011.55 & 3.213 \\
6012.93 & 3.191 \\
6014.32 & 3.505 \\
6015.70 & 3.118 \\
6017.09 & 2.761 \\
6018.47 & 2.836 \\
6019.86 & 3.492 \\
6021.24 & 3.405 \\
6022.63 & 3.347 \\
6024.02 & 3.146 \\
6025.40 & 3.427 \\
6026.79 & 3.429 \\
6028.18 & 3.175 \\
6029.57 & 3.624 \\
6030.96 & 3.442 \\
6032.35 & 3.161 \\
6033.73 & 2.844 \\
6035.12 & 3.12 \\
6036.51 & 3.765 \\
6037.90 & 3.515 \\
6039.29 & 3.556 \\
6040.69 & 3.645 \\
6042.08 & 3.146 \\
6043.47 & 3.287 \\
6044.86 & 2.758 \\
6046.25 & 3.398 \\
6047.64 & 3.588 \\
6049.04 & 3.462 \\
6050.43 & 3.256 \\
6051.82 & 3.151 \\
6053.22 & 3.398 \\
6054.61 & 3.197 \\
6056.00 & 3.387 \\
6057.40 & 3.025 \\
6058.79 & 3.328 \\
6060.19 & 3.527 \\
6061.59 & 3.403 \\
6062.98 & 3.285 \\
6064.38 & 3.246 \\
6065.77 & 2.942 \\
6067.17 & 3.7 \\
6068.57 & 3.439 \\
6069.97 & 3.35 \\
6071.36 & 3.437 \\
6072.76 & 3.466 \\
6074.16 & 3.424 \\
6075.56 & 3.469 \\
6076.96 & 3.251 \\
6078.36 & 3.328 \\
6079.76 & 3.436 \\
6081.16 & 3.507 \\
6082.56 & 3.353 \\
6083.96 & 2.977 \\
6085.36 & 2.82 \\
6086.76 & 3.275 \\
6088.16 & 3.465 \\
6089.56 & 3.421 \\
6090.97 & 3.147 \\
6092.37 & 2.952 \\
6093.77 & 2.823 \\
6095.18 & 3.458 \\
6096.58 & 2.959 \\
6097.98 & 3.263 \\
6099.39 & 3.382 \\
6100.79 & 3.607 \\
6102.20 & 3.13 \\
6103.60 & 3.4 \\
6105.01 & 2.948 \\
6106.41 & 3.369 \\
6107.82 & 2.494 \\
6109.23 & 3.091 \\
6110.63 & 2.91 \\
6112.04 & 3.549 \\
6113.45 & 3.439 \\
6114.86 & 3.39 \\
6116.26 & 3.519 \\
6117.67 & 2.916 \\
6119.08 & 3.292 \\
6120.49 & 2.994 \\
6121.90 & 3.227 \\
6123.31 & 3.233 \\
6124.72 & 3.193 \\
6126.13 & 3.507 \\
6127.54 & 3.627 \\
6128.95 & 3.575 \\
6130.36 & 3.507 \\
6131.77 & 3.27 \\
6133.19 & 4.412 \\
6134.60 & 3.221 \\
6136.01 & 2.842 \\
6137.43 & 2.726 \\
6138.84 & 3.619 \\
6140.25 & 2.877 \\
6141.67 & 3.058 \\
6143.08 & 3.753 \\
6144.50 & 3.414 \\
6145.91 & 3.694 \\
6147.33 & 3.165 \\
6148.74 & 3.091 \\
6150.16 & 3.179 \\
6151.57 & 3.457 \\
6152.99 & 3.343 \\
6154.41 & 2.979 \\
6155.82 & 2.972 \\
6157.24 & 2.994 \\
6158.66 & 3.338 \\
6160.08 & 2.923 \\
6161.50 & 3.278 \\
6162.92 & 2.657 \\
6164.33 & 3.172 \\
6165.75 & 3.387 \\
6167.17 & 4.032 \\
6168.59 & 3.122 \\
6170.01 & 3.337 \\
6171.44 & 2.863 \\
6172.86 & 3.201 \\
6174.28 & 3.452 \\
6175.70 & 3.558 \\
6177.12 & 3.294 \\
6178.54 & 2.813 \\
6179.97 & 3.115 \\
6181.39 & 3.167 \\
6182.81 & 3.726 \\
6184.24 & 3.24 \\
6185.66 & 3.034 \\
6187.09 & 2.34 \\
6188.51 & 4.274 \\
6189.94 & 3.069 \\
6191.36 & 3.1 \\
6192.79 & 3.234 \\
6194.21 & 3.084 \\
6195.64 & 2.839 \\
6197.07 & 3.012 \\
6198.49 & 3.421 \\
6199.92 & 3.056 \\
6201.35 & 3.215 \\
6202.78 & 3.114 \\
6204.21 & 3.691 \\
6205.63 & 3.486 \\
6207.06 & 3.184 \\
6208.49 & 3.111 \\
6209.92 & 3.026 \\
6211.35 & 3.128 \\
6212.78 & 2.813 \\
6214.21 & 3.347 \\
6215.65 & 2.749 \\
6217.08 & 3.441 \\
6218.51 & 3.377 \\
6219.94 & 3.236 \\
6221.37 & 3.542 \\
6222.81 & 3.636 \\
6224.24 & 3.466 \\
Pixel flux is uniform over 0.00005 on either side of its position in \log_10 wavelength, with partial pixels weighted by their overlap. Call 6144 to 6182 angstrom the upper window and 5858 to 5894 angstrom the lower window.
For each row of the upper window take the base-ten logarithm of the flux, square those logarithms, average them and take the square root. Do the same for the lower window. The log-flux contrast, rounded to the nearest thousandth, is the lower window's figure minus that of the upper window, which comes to 0.002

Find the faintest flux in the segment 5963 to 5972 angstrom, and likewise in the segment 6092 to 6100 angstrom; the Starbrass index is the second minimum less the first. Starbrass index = -0.5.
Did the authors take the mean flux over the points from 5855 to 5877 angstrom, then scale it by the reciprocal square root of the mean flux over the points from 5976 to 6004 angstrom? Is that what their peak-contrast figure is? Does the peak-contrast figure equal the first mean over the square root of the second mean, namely 1.87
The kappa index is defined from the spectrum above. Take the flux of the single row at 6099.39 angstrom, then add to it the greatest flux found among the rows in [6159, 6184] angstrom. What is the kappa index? 7.4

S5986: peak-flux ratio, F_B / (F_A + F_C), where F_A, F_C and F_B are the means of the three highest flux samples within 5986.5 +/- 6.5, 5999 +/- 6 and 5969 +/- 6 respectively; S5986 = 0.510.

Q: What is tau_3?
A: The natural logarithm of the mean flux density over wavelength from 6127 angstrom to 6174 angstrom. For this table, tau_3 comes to 1.186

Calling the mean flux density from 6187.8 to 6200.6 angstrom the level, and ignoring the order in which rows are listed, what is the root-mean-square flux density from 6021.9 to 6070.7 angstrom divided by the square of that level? 0.319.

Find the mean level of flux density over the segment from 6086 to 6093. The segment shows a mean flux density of 3.25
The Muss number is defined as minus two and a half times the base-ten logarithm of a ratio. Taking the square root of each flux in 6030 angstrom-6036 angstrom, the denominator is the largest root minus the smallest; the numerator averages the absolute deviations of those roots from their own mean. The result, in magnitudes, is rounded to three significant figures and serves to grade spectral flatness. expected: 1.43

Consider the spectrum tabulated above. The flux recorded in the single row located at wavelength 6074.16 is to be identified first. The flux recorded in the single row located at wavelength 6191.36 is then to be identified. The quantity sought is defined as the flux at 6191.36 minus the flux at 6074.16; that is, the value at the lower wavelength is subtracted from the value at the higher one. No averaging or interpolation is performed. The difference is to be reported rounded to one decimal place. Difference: -0.3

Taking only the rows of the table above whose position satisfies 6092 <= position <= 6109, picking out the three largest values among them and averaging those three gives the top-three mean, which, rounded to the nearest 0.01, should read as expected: 3.49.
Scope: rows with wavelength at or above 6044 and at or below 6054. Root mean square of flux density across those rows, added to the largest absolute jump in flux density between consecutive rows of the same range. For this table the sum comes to 3.94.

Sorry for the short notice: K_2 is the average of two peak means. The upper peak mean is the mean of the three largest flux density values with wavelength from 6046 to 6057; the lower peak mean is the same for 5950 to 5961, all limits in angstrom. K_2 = 3.51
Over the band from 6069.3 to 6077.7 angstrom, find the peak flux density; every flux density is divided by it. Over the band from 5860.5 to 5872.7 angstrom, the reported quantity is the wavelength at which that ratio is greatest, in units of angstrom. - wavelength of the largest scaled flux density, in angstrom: 5861.20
